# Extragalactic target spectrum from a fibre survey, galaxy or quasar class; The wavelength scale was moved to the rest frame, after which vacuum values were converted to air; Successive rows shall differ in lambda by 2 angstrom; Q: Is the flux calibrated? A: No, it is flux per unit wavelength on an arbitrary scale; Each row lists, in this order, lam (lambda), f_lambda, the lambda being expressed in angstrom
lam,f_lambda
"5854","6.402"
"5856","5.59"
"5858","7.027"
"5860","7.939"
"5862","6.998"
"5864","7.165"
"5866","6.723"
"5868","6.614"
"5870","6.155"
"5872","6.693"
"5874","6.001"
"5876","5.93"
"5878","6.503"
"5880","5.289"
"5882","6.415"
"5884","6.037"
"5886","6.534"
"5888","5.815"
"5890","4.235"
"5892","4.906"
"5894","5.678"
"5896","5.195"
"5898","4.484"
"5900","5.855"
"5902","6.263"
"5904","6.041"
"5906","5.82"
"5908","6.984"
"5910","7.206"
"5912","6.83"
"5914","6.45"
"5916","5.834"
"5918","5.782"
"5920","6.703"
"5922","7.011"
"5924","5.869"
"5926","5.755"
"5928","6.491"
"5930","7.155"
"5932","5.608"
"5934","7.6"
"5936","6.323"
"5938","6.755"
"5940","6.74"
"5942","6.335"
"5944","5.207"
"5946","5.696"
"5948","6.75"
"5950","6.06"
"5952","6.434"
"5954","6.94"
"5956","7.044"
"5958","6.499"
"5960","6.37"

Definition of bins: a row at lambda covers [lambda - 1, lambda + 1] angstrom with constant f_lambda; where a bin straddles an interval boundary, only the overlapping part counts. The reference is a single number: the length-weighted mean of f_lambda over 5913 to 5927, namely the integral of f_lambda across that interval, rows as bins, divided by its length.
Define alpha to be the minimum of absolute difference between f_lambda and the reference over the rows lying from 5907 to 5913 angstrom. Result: 0.63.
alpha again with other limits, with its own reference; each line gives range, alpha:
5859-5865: 0.80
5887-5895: 0.39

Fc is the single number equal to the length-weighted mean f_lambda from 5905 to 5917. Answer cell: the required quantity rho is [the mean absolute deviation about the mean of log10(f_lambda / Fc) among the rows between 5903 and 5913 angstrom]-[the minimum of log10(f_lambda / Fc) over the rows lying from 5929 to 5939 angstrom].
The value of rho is 0.10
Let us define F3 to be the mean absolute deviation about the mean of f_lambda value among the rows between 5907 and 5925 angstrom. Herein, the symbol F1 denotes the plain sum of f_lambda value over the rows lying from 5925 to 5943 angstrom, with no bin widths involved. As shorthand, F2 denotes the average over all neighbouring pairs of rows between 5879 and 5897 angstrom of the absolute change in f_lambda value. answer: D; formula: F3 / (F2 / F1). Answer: 36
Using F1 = 58.8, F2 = 0.78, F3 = 0.48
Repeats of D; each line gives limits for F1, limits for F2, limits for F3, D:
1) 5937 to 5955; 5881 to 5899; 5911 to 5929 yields 34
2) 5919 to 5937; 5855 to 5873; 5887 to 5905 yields 57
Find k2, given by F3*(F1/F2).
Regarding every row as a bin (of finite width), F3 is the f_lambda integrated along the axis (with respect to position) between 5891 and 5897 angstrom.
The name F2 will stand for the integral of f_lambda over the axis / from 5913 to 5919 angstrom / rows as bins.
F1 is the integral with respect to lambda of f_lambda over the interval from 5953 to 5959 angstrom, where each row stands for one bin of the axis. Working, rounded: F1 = 41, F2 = 36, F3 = 31.6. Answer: 36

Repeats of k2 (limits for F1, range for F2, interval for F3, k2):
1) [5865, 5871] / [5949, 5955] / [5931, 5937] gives 39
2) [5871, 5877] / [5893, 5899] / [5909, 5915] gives 50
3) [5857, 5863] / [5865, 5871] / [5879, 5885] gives 40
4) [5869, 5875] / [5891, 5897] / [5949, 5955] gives 46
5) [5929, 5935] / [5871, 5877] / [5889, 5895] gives 32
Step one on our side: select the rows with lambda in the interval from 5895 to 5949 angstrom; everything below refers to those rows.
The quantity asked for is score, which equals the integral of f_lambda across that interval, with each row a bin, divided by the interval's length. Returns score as 6.2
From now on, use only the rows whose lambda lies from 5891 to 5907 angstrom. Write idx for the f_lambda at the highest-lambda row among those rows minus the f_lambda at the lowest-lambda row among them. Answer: 0.91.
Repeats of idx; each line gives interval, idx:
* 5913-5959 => 0.05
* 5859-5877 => -2.01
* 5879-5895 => 0.39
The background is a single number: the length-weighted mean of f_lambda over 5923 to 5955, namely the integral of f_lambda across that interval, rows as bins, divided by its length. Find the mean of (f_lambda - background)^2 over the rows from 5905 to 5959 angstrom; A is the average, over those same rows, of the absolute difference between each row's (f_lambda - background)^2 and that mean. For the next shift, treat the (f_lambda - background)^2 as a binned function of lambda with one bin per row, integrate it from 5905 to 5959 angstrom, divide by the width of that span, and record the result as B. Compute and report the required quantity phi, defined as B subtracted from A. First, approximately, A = 0.25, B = 0.34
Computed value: -0.09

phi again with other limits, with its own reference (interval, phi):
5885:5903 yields -0.07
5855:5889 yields -0.01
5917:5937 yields -0.13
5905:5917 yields -0.16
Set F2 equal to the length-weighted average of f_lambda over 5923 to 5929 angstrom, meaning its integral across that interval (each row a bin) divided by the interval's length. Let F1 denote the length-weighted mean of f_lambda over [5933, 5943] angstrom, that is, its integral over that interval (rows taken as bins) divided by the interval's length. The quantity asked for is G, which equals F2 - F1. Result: -0.7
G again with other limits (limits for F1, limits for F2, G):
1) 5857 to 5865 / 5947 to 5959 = -0.7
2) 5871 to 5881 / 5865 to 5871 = 0.4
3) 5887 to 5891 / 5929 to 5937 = 1.6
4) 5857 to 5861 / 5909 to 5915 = -0.7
